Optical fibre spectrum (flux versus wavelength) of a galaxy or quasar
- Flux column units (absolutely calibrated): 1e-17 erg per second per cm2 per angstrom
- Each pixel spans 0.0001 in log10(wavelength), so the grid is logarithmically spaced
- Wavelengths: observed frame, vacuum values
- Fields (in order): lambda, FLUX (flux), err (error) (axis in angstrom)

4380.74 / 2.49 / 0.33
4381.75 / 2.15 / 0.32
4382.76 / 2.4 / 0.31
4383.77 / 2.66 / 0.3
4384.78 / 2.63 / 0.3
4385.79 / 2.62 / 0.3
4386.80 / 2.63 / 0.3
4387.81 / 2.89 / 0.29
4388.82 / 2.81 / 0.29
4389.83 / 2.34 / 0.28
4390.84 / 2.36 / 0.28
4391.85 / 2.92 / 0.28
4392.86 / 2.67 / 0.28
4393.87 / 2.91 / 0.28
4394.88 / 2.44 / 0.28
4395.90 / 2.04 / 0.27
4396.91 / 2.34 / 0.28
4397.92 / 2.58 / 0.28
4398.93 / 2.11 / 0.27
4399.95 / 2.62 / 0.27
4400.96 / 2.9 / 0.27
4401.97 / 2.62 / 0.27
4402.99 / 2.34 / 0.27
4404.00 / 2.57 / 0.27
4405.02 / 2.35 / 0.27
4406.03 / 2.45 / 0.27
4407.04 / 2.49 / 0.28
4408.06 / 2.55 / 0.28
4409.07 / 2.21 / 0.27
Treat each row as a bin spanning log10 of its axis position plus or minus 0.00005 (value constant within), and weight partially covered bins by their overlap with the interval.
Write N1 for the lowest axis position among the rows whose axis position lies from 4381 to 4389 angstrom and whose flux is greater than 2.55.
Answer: 4383.77 angstrom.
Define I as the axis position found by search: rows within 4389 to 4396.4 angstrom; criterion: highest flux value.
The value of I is 4391.85 angstrom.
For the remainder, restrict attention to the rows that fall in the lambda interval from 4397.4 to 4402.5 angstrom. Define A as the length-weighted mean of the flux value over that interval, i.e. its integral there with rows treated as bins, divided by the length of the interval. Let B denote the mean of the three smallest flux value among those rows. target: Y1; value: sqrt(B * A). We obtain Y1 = 2.50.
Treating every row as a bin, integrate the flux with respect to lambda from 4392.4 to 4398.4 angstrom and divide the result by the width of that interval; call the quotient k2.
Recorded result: 2.50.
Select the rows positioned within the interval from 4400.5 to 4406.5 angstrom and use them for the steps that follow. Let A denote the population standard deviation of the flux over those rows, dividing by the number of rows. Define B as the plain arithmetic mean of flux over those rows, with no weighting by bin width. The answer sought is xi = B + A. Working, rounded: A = 0.19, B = 2.54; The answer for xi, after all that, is 2.73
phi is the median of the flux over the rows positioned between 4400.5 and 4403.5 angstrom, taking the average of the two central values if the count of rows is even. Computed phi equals 2.62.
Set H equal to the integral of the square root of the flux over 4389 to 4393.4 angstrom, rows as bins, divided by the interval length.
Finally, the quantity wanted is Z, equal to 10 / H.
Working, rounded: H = 1.61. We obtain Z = 6.21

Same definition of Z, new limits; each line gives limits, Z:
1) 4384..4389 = 6.08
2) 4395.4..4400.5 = 6.54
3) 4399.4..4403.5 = 6.19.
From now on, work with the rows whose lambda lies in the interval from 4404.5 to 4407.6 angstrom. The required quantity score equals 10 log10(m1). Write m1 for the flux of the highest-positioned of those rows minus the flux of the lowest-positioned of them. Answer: -8.5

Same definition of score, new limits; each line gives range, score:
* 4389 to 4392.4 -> -2.4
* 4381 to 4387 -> -3.2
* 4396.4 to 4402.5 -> -5.5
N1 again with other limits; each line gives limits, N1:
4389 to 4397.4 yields 4391.85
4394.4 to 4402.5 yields 4397.92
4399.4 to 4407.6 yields 4399.95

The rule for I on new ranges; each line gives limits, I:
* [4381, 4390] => 4387.81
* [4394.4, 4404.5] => 4400.96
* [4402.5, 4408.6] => 4404.00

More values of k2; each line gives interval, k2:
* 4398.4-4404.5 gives 2.53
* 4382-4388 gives 2.60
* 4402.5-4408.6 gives 2.46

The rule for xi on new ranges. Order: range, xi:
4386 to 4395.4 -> 2.89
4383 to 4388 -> 2.79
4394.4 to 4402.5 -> 2.72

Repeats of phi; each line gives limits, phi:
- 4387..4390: 2.81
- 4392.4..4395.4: 2.67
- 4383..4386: 2.63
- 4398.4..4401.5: 2.62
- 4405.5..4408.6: 2.49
